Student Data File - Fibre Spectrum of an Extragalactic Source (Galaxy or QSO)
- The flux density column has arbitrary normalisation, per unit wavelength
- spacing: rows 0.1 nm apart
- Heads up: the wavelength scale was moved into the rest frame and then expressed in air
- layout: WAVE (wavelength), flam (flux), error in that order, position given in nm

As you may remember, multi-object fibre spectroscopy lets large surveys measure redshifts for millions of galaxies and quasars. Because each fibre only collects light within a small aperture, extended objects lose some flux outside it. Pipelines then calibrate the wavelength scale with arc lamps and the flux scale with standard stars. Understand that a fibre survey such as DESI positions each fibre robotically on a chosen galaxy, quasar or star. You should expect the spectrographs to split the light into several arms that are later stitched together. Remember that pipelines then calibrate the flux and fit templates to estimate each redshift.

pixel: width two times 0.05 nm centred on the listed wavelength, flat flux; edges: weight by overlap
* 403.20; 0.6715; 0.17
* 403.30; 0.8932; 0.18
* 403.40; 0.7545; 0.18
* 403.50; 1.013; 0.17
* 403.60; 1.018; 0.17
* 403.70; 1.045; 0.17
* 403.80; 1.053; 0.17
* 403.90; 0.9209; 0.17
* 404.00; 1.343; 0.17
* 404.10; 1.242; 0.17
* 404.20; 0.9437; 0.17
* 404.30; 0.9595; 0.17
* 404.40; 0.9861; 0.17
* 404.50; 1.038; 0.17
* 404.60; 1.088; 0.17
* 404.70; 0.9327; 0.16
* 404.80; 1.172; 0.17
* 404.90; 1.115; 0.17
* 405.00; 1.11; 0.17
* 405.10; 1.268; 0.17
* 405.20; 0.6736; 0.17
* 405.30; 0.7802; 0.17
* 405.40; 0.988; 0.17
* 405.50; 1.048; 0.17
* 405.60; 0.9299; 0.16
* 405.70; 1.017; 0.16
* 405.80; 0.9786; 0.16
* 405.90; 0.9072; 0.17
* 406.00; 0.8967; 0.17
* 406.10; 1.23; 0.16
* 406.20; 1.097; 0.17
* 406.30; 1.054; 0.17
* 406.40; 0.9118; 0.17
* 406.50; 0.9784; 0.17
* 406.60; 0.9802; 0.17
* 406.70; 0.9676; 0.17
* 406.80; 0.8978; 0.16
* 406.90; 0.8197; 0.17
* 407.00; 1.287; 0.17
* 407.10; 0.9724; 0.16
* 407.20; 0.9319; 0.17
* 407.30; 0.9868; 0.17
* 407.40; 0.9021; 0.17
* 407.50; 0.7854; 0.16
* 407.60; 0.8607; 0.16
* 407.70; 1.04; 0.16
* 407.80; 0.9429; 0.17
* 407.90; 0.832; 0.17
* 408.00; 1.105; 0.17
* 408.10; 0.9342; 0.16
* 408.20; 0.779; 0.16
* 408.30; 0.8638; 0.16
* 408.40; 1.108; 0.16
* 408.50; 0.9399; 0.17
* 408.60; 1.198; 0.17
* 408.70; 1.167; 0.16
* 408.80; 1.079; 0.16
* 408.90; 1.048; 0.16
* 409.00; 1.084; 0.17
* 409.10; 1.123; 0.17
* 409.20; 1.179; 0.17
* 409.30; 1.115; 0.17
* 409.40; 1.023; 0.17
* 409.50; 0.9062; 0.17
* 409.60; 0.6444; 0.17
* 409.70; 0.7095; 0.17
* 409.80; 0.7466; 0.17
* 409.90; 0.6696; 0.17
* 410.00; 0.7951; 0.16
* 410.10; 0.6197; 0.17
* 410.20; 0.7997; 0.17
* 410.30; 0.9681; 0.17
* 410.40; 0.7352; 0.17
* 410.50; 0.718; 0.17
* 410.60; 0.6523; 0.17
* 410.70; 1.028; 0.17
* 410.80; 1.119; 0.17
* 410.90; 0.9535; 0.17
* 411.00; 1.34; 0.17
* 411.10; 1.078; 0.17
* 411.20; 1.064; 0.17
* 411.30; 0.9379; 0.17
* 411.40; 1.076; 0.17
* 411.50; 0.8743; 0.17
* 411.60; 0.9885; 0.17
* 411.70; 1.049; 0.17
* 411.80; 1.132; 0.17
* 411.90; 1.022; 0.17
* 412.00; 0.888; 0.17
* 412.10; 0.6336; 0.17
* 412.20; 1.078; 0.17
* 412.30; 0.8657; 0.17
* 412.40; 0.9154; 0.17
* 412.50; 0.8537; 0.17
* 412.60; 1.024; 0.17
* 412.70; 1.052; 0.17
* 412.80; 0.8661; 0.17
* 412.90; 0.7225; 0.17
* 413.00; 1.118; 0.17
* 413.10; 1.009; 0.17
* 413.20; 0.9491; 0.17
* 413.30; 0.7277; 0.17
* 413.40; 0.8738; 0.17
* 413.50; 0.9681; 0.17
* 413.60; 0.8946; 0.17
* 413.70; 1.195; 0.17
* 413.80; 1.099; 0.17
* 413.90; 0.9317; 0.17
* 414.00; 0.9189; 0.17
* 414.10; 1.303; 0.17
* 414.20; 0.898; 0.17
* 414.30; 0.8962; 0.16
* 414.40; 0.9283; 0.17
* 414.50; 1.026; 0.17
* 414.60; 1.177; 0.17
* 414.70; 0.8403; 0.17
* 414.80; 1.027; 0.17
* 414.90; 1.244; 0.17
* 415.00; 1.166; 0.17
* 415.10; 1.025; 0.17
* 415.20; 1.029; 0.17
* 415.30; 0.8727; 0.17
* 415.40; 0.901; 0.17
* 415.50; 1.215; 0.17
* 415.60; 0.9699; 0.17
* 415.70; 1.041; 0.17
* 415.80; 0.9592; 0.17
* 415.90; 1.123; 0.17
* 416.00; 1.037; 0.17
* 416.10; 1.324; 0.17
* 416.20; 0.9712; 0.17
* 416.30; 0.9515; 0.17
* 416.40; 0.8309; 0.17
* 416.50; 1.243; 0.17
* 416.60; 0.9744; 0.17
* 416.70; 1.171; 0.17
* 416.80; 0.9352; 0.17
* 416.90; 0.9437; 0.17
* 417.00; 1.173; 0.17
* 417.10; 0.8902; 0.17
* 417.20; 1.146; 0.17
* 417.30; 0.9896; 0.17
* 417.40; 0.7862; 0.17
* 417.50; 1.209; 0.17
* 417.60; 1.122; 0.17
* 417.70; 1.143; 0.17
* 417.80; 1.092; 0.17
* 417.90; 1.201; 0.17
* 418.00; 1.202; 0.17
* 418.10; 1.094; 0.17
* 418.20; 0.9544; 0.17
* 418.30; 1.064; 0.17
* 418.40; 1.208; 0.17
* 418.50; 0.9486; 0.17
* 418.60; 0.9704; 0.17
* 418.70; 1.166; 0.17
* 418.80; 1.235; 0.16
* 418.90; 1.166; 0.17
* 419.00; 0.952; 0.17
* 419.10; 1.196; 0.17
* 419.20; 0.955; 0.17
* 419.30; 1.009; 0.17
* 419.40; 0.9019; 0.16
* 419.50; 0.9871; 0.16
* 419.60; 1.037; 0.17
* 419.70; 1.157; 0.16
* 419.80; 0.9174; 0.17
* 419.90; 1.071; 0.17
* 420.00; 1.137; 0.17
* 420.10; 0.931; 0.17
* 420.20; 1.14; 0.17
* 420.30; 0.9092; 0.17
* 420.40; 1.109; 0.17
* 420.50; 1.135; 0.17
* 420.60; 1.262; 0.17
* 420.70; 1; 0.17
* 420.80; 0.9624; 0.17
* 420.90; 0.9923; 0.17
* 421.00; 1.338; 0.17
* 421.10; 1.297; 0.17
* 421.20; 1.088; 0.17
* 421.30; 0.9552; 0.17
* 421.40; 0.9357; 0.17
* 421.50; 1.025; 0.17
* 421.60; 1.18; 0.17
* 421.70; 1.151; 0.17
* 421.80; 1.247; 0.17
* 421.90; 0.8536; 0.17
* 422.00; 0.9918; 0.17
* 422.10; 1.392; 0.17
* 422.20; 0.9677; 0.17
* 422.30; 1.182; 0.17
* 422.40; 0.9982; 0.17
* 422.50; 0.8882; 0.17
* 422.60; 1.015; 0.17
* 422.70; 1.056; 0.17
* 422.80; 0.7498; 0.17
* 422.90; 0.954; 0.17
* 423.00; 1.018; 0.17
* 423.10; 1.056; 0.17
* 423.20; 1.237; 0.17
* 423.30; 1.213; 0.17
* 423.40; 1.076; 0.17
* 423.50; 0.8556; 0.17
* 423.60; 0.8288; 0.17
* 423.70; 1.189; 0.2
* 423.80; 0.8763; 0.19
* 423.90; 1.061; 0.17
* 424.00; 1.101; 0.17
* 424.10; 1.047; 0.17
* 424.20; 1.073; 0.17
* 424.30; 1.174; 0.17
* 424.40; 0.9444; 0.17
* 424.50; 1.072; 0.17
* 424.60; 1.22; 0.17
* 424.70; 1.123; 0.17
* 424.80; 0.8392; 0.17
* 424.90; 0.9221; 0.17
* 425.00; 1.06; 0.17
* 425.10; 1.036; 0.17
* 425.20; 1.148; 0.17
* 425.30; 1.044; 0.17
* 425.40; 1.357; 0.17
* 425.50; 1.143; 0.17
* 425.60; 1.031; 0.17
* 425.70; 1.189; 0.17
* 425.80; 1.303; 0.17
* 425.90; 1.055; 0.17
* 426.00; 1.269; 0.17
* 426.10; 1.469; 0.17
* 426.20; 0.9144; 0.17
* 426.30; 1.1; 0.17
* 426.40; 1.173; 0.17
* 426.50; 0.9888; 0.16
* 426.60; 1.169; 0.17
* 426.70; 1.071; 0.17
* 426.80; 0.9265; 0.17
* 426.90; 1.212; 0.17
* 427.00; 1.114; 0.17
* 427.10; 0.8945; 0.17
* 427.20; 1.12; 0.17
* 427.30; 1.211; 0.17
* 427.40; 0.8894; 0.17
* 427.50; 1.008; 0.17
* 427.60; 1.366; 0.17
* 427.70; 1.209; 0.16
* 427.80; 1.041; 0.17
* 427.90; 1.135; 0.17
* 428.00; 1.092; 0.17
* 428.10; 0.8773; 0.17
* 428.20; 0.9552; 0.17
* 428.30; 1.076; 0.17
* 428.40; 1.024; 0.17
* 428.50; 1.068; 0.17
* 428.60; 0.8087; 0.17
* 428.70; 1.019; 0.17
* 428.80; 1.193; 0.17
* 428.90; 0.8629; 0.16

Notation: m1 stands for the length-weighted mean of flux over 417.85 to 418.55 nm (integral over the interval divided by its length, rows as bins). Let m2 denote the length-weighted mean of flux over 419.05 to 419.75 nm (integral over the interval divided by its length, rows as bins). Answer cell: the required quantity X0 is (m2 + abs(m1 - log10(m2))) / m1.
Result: 1.93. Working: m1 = 1.10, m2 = 1.03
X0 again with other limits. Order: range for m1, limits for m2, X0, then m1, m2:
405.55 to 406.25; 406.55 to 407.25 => 1.98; 1.01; 0.98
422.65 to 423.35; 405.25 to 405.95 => 1.93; 1.04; 0.95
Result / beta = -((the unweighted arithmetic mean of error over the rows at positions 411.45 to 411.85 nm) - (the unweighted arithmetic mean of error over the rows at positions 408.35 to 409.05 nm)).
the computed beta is -0.006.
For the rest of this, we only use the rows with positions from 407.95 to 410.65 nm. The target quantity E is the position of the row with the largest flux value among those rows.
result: 408.60 nm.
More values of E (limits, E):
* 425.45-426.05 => 425.80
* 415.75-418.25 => 416.10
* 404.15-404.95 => 404.80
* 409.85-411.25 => 411.00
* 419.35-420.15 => 419.70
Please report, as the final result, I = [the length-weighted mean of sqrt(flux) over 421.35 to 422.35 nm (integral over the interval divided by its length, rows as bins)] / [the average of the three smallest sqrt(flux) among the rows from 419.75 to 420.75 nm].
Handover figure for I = 1.09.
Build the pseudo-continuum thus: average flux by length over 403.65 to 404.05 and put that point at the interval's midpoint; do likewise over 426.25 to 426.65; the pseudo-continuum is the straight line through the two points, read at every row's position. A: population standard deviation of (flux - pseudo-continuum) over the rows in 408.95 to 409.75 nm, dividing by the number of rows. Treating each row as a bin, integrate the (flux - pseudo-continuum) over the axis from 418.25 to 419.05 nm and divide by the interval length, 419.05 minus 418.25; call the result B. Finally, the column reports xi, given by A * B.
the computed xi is -0.002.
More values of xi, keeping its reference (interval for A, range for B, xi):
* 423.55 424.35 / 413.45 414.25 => -0.009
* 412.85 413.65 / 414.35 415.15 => -0.006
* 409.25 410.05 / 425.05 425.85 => 0.008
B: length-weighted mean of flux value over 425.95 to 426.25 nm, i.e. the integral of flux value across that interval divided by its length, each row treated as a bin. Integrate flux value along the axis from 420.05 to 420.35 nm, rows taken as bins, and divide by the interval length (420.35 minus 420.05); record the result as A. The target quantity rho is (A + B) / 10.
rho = 0.221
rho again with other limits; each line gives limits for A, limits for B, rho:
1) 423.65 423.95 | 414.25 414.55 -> 0.199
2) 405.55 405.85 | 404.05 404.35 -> 0.202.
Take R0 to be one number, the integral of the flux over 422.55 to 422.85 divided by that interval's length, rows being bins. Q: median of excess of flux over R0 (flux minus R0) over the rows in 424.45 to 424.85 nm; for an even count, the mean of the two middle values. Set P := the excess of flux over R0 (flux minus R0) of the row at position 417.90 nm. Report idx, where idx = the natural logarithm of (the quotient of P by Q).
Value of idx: 0.5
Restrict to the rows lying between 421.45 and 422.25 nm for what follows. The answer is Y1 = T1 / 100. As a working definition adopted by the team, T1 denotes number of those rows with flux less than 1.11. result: 0.04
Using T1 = 4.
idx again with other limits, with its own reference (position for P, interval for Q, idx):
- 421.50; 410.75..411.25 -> -0.5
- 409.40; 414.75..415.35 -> -0.1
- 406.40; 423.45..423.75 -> -1.1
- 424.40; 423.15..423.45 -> -4.2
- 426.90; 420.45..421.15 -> 0.3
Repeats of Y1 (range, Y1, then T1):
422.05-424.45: 0.18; 18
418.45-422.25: 0.23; 23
